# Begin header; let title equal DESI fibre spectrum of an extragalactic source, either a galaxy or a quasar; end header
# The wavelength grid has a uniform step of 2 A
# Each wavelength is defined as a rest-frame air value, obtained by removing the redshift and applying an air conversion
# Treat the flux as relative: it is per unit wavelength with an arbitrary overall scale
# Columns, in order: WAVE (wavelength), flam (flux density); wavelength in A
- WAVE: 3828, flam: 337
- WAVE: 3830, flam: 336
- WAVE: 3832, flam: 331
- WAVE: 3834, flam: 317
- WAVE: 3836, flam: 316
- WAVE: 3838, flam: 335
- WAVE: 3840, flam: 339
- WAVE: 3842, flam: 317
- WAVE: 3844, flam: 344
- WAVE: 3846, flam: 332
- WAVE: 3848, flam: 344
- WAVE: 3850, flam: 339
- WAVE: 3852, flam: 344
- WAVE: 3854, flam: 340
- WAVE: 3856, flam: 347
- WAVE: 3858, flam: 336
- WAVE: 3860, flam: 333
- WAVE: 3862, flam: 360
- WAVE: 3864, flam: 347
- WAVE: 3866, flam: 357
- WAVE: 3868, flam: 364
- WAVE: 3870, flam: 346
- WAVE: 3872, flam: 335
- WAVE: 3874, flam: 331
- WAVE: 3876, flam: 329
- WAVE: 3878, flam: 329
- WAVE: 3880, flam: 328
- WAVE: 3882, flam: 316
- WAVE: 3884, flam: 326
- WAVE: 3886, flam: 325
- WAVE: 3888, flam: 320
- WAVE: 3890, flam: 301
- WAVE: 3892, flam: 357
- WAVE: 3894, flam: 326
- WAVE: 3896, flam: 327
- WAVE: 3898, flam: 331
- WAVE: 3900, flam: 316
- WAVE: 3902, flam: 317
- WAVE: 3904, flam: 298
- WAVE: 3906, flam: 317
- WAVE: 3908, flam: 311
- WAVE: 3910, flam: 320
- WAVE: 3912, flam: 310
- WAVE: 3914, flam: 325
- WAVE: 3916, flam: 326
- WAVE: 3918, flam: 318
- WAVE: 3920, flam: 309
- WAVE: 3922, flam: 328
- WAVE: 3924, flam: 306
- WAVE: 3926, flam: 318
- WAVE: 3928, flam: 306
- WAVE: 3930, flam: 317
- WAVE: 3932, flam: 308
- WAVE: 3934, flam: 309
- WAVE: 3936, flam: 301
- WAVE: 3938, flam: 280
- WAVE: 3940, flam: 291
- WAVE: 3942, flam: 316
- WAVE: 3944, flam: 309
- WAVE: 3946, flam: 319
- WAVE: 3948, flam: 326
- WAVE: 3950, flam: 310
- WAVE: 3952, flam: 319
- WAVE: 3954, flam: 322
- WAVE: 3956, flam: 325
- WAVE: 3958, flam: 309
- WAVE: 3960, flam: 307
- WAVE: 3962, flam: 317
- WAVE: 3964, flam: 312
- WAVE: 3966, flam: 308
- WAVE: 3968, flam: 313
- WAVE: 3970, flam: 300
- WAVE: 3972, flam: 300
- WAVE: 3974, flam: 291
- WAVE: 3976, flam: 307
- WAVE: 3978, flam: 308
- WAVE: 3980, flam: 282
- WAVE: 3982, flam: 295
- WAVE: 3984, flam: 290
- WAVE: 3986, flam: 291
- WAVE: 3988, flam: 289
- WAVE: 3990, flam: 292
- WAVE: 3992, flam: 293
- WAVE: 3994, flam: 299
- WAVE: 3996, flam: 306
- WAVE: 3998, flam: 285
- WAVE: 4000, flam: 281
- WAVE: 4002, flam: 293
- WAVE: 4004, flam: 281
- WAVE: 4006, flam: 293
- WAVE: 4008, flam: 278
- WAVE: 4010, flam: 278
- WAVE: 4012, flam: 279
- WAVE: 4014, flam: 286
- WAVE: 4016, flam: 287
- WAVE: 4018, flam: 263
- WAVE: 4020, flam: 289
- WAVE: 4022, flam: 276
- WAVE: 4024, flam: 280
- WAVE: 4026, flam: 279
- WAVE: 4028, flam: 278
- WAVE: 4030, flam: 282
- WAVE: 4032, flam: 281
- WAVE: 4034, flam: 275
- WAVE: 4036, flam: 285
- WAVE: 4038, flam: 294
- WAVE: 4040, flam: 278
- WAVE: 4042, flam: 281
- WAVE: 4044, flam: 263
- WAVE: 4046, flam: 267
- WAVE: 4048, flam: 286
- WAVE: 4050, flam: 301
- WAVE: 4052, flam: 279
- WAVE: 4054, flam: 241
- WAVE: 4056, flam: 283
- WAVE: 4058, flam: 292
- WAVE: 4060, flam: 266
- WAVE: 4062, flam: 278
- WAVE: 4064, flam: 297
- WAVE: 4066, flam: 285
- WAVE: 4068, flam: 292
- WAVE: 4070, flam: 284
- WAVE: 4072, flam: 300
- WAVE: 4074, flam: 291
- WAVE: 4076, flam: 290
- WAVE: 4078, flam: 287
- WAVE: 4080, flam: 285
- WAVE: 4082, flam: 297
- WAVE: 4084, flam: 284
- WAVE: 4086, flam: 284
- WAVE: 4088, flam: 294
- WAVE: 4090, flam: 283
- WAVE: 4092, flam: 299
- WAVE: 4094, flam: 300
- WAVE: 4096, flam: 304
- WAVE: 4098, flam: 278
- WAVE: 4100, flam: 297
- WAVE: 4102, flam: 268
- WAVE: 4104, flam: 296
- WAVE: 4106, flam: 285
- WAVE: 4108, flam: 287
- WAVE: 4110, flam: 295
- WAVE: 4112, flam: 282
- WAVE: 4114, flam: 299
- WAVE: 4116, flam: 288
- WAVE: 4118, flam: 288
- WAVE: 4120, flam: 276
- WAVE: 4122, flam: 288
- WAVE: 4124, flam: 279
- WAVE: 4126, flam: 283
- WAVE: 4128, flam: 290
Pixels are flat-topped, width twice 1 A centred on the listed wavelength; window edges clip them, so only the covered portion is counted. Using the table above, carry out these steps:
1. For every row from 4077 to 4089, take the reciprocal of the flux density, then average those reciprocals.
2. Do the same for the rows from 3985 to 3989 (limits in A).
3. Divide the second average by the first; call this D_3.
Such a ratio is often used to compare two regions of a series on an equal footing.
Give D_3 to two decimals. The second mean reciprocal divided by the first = 0.99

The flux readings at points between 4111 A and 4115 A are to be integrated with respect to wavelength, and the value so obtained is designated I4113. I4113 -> 1162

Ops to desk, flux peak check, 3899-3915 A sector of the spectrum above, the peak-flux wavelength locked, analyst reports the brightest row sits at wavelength 3914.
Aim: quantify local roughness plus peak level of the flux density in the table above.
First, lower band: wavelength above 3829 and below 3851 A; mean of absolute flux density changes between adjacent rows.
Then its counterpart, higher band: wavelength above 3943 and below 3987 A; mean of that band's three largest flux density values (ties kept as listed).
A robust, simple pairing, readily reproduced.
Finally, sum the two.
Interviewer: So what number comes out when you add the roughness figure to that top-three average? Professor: 336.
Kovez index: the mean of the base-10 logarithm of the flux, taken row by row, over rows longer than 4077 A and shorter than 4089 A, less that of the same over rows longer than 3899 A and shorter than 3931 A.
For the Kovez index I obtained -0.04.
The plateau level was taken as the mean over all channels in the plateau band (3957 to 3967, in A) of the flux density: 311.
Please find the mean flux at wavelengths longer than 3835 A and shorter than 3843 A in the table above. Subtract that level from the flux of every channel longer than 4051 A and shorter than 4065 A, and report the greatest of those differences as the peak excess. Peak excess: -30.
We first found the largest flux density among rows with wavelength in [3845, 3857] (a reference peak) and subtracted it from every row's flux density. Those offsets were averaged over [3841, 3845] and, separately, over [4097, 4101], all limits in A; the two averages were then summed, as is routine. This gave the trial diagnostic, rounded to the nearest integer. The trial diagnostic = -76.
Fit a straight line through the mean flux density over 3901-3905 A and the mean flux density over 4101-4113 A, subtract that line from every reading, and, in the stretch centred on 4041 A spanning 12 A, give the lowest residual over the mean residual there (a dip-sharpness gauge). 2.0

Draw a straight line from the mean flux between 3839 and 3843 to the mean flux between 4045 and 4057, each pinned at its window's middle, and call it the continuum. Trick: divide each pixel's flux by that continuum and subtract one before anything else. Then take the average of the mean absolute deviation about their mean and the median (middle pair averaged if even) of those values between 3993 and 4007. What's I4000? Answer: 0.021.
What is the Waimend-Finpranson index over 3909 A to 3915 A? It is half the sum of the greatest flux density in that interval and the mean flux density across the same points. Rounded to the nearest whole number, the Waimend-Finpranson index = 322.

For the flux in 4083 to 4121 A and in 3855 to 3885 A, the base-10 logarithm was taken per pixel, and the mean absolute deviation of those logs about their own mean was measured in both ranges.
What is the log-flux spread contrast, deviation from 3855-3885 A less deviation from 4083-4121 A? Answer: 0.003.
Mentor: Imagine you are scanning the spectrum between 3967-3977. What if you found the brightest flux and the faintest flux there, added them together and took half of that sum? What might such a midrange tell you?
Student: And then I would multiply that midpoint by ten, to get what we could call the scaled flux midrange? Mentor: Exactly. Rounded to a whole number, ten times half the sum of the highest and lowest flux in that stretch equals 3020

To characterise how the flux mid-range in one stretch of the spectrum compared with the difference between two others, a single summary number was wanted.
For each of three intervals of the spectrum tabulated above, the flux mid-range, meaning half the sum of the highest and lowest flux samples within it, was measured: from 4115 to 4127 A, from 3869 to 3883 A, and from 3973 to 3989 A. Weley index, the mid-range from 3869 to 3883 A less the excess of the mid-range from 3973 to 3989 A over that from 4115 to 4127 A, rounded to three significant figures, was 318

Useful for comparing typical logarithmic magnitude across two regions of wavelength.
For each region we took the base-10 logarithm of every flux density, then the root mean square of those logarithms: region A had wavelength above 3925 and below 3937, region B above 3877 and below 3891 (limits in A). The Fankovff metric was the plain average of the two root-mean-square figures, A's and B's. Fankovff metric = 2.50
